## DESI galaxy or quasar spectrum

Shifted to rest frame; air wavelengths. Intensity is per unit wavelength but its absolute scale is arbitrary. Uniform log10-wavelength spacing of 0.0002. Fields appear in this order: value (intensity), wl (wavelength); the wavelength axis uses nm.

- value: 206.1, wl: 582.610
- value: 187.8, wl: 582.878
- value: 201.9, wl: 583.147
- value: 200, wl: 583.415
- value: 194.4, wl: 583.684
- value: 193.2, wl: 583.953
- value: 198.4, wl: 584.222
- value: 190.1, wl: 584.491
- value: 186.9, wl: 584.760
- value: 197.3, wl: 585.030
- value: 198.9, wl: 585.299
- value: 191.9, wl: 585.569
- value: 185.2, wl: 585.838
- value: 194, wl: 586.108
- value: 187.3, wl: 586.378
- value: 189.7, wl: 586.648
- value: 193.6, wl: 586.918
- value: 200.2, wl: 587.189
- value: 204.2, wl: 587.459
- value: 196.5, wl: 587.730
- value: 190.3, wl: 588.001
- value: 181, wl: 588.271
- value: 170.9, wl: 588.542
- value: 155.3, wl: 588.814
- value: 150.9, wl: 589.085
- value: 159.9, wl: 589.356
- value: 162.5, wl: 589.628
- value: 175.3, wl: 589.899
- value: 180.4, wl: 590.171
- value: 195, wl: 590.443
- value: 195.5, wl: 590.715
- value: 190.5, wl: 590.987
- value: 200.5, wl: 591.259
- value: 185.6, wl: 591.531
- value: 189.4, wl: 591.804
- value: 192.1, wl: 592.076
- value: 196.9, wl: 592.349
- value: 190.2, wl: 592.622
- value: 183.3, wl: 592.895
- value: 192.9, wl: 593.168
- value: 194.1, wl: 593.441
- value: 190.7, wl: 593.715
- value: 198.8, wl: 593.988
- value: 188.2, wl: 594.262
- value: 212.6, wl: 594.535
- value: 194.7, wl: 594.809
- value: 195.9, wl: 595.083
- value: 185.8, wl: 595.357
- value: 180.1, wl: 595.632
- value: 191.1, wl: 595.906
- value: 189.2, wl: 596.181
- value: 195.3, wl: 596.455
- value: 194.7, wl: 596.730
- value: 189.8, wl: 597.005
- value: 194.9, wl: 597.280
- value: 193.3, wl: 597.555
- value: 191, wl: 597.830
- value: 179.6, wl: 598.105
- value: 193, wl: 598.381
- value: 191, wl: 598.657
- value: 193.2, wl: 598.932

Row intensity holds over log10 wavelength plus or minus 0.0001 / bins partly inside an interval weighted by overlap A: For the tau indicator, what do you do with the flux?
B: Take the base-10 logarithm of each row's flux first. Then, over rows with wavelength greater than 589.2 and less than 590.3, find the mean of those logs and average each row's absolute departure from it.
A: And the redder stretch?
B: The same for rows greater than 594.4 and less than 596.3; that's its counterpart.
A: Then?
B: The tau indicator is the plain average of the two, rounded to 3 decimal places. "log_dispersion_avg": 0.019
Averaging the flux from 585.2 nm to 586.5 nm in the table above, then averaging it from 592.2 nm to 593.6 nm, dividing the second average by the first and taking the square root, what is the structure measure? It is 1.00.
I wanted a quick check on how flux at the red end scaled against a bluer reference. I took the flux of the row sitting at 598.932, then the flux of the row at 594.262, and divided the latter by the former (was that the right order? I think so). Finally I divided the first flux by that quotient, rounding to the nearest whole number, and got 198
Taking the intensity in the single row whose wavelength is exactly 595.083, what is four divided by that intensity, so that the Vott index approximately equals 0.0204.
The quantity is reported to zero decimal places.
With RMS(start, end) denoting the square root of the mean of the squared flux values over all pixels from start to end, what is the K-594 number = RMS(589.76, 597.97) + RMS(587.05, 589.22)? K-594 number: 374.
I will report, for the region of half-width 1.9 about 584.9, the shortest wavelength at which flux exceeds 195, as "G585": 583.147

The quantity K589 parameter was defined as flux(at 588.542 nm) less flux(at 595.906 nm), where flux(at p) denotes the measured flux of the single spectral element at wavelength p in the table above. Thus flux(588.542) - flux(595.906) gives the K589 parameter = -20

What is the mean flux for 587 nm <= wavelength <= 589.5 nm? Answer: 179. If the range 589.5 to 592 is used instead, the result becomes 186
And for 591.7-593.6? 191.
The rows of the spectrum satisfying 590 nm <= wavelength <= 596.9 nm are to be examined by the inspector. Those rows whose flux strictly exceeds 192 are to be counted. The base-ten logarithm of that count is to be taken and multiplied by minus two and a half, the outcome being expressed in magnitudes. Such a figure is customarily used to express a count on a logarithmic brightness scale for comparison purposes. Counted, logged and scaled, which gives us -2.8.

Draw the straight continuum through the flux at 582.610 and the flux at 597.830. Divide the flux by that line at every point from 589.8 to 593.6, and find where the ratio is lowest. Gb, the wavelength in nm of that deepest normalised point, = 589.899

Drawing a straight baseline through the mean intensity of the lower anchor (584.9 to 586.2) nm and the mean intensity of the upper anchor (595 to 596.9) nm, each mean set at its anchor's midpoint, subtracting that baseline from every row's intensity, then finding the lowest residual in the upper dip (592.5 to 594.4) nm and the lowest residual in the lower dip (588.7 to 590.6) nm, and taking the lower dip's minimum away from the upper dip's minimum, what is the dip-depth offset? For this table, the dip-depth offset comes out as 34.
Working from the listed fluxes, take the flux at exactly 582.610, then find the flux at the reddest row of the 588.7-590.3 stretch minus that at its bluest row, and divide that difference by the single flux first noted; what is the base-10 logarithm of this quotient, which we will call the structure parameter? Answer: -0.91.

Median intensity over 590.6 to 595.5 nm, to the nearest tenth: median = 192.5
